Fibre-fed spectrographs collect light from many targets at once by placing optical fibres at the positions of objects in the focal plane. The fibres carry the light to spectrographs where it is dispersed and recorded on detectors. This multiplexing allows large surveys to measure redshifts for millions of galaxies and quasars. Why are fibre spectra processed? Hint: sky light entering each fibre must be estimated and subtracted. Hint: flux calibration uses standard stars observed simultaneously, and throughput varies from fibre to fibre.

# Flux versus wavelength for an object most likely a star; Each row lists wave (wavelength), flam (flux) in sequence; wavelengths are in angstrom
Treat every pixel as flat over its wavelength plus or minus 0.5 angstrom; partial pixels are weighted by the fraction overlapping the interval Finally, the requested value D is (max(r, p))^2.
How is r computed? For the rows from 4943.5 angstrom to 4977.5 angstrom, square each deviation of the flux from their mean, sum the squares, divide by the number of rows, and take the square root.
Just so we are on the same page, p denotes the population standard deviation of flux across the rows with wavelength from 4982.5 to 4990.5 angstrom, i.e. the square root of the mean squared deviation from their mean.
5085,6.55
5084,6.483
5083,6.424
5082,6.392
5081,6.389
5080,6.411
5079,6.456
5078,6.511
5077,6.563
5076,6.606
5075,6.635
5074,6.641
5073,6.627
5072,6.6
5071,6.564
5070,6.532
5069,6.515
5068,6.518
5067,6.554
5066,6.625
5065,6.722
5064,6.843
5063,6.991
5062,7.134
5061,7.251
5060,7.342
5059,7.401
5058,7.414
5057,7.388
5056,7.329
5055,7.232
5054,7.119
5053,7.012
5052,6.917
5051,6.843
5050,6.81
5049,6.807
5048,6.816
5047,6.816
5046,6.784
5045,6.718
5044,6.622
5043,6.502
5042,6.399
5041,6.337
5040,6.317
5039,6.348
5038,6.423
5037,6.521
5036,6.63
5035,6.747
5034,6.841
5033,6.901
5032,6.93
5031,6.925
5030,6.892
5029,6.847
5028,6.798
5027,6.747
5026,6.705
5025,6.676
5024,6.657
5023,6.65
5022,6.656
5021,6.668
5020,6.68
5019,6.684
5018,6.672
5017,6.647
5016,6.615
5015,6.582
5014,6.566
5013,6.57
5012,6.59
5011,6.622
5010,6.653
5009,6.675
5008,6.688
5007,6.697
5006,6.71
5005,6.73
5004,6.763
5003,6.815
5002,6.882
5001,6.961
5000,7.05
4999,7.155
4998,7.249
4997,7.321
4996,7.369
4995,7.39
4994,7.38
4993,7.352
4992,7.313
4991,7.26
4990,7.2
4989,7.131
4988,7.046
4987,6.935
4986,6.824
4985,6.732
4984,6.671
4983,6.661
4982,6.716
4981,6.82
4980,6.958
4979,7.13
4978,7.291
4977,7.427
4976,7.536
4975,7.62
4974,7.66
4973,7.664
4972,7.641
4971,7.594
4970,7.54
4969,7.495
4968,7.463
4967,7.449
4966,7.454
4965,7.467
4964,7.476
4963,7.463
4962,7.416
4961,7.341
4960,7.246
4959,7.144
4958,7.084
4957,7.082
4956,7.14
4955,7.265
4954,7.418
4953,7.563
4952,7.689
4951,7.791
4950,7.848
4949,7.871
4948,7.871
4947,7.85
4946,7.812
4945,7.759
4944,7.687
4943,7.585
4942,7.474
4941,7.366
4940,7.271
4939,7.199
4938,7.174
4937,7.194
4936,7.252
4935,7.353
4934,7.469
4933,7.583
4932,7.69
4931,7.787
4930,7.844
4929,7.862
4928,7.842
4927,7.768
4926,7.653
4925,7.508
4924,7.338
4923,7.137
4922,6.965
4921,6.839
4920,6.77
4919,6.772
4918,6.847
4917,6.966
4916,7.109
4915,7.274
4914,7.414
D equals 0.050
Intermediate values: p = 0.20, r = 0.22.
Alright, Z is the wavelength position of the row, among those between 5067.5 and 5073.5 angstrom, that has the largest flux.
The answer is 5073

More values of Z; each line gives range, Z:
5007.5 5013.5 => 5008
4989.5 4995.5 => 4995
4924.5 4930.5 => 4929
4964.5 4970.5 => 4970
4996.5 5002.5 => 4997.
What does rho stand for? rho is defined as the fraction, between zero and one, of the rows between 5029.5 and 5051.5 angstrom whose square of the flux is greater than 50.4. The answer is 0.00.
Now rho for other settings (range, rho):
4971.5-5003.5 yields 0.59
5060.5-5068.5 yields 0.25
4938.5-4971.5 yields 0.94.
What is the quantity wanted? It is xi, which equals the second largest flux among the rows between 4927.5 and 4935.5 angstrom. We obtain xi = 7.844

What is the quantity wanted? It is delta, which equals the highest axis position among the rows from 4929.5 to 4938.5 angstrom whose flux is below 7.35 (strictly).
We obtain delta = 4938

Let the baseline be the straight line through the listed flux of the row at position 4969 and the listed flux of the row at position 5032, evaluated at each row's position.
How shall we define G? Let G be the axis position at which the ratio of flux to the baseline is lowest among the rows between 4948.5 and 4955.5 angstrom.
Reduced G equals 4955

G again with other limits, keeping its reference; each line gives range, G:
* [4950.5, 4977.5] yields 4957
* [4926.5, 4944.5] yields 4938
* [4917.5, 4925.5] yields 4919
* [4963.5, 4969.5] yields 4966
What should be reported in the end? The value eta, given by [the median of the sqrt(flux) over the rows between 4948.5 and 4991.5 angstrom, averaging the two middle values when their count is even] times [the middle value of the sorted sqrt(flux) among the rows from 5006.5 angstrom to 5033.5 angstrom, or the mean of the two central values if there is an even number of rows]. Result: 7.04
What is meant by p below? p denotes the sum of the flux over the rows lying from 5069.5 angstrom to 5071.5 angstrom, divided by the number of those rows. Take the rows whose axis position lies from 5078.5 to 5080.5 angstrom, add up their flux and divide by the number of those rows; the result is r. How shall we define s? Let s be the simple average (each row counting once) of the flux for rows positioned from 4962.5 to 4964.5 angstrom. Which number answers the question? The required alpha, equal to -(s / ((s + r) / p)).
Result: -3.52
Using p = 6.5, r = 6.43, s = 7.5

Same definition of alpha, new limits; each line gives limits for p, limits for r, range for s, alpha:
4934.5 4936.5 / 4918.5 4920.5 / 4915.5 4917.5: -3.72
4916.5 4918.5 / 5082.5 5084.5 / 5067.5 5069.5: -3.47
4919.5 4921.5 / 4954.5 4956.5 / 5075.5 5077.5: -3.25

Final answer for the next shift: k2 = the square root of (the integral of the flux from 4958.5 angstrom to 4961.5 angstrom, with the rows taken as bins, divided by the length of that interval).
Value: 2.69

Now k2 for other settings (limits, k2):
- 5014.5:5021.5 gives 2.58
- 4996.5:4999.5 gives 2.69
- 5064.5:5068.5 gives 2.57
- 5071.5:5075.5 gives 2.57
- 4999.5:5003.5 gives 2.63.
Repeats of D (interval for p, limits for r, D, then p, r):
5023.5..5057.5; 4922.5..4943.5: 0.066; 0.26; 0.24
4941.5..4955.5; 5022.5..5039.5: 0.034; 0.18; 0.17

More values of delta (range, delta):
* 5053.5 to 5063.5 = 5063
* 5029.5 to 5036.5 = 5036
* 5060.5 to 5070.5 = 5070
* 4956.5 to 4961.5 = 4961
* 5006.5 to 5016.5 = 5016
